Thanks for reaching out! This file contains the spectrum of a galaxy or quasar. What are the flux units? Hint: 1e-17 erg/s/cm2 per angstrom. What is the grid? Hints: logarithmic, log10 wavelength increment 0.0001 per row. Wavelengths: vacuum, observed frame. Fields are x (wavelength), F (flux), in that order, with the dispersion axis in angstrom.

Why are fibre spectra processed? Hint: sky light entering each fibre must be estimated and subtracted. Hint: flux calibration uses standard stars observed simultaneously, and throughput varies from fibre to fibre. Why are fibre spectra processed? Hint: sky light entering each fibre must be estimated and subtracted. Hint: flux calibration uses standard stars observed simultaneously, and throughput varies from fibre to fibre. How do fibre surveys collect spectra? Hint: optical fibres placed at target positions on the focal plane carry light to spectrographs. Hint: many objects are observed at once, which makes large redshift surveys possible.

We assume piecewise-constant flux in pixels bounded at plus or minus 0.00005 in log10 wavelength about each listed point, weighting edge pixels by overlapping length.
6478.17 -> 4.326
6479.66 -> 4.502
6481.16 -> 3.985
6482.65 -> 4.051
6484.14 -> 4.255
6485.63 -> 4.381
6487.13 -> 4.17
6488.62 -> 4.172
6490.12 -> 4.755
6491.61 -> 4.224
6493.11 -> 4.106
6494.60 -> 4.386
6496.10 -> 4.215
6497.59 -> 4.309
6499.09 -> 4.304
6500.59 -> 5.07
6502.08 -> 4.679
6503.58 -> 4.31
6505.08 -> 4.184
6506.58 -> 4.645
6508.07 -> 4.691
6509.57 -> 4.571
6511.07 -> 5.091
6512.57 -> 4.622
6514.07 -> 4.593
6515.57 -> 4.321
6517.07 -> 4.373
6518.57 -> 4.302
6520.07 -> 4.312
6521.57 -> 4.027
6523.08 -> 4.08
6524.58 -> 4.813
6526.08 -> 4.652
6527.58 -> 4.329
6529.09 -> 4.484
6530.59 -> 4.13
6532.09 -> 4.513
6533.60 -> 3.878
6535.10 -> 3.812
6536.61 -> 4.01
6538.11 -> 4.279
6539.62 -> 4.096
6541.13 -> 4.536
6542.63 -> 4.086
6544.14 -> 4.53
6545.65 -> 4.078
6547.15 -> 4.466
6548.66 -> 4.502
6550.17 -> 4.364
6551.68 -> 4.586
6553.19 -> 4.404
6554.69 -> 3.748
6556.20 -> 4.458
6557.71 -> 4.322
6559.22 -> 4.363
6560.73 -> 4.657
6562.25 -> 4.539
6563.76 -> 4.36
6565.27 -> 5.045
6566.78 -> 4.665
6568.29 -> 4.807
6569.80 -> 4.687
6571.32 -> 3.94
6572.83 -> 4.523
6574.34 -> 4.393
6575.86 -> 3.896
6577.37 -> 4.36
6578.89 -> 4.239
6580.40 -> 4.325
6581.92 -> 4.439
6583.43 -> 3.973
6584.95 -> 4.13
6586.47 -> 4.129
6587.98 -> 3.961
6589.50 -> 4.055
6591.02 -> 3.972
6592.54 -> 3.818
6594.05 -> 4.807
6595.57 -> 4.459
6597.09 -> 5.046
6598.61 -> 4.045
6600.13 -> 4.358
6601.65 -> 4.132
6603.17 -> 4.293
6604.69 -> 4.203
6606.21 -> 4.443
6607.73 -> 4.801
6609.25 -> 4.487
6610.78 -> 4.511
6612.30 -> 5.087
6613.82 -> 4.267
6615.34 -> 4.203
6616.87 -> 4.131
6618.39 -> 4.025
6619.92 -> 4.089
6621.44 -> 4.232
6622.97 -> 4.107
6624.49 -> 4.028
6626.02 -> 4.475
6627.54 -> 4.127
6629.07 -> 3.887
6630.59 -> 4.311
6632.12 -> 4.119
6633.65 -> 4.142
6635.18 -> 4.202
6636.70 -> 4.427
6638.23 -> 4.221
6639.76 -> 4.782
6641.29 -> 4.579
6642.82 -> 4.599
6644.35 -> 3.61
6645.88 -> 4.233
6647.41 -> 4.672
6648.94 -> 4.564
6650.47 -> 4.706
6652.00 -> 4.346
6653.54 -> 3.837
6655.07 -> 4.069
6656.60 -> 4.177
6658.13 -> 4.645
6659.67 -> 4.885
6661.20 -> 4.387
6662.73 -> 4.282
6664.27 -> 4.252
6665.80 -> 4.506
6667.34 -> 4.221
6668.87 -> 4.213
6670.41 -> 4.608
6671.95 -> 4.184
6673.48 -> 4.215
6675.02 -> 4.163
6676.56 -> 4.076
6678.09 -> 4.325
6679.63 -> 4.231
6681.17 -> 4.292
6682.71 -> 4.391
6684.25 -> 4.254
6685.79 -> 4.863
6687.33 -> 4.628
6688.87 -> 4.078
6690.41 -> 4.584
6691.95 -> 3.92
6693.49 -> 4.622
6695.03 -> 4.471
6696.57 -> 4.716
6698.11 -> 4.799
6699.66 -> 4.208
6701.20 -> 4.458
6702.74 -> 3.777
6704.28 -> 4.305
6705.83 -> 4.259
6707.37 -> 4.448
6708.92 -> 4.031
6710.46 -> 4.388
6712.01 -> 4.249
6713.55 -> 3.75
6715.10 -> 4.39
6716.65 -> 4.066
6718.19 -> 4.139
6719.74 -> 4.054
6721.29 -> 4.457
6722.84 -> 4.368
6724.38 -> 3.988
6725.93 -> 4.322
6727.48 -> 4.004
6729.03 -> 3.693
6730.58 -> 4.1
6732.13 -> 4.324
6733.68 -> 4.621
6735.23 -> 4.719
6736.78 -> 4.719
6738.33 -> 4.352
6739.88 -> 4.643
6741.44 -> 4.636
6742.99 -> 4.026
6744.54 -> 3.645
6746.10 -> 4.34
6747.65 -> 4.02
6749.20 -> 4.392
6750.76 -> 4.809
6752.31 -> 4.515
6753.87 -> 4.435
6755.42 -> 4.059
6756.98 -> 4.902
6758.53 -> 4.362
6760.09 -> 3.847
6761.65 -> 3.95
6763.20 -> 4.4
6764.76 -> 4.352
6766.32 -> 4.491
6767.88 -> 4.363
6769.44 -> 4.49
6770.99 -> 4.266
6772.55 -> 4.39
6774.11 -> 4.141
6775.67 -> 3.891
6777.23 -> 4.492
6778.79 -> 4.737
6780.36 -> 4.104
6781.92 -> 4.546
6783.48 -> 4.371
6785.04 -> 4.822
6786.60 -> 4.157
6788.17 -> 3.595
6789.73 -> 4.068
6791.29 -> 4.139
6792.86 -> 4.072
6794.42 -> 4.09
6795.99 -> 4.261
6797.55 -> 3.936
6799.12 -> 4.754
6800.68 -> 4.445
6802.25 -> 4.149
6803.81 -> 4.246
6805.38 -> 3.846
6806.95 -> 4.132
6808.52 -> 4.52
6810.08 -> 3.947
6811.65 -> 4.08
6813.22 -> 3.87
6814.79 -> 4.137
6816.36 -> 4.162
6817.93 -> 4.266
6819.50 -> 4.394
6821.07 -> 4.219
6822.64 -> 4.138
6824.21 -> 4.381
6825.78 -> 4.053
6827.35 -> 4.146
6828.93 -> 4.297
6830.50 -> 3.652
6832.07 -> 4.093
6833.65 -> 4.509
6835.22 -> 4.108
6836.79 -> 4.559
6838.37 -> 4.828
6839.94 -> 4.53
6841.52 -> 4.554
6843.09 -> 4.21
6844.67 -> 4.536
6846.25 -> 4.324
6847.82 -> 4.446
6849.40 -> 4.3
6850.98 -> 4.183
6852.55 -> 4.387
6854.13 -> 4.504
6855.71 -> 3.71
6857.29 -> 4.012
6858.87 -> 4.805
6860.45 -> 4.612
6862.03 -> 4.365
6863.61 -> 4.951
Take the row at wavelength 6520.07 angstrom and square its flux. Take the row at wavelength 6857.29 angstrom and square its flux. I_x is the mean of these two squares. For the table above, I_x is 17.3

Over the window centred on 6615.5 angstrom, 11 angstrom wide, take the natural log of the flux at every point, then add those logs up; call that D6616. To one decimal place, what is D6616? 10.2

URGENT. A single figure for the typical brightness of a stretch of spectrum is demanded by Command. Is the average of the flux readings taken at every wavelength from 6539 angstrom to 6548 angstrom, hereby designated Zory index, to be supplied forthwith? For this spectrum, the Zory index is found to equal 4.30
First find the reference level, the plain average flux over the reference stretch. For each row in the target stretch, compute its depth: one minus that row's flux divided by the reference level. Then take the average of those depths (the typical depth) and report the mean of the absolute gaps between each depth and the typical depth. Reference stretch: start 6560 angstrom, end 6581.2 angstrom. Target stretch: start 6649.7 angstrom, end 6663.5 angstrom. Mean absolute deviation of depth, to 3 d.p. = 0.057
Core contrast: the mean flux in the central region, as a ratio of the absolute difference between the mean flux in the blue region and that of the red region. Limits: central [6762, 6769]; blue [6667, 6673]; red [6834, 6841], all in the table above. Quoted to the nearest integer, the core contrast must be 22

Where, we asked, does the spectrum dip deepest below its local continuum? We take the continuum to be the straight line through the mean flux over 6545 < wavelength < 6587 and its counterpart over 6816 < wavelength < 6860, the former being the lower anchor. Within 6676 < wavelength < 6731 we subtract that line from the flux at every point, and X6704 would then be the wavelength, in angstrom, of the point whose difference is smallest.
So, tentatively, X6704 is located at 6729.03 angstrom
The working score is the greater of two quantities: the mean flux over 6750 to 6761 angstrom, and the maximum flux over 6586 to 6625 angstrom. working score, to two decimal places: 5.09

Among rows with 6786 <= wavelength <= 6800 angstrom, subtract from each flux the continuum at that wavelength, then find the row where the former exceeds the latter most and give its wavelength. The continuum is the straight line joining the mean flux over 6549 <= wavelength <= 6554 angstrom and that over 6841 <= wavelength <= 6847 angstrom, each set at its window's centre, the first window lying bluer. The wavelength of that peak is 6799.12 angstrom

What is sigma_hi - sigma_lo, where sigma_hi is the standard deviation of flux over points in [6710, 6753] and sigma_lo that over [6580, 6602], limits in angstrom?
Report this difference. -0.02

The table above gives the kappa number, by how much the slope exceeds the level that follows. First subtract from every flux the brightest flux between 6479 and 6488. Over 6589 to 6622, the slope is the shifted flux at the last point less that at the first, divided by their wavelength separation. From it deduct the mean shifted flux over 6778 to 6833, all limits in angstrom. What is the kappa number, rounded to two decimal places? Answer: 0.31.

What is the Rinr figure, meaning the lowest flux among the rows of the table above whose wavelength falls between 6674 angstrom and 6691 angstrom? 4.076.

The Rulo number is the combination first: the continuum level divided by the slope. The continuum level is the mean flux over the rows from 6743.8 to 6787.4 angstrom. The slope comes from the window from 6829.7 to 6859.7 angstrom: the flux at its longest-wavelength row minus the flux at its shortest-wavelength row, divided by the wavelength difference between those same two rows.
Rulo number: 107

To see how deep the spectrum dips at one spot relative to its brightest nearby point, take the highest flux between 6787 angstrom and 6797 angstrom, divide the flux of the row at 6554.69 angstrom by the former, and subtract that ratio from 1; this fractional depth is 0.12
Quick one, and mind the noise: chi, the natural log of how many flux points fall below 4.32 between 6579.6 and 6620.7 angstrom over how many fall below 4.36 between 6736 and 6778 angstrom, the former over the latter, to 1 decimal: 0.3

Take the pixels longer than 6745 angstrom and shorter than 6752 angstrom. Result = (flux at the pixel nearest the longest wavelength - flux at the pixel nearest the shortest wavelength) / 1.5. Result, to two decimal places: 0.31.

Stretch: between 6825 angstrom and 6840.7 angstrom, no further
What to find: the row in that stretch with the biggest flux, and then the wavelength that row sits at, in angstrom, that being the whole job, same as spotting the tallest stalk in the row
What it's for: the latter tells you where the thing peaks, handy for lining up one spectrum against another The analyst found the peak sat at 6838.37 angstrom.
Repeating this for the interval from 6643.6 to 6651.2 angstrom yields 6650.47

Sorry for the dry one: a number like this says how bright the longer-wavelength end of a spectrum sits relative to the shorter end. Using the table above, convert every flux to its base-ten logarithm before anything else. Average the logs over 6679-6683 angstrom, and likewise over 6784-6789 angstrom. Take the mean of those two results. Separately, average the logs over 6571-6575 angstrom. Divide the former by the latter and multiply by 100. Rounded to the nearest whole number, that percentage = 99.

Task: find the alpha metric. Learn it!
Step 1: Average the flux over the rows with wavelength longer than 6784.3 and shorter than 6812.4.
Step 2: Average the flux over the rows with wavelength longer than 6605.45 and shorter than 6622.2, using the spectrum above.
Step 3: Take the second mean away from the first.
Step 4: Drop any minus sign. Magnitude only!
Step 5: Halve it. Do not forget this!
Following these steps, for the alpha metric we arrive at 0.104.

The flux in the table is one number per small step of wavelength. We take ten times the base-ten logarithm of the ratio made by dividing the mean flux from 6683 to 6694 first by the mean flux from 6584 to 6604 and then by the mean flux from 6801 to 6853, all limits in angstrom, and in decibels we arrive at -6.11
